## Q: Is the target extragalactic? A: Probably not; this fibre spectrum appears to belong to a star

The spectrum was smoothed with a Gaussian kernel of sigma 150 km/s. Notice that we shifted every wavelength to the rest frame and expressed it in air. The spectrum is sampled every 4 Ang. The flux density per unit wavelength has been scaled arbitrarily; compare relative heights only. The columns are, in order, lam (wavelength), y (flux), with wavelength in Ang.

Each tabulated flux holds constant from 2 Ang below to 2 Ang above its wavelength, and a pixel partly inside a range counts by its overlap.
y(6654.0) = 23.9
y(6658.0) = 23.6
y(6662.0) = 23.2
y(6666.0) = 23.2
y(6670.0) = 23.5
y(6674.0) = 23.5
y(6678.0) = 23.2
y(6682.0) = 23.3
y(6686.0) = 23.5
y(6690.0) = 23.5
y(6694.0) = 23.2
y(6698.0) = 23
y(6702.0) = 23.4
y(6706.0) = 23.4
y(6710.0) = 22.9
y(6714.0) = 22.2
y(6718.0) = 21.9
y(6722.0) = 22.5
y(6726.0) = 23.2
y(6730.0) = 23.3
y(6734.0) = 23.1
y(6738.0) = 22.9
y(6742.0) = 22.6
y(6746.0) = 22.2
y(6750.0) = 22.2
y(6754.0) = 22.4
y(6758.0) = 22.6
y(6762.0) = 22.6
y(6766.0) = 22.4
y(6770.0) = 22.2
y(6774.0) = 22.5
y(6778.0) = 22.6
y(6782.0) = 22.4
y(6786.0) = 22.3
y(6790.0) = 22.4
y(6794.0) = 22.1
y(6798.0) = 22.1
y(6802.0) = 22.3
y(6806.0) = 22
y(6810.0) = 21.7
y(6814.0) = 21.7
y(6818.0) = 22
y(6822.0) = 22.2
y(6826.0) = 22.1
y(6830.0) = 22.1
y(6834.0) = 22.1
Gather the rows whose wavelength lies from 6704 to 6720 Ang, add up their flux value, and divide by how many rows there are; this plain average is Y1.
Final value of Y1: 22.6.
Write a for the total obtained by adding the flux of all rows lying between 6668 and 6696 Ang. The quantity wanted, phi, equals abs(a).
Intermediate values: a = 164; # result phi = 164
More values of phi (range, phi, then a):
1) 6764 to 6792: 157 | 157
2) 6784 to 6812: 155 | 155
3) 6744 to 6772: 157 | 157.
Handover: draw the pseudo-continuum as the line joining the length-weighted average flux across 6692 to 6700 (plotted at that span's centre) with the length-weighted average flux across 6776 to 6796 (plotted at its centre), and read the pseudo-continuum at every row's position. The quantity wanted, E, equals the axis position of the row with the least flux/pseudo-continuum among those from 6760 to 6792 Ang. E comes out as 6770.0 Ang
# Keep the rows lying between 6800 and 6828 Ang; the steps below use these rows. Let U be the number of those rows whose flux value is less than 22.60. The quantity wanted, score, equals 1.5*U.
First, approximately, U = 7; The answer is 10.5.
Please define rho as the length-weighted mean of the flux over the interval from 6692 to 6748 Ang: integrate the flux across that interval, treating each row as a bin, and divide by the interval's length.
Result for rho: 22.8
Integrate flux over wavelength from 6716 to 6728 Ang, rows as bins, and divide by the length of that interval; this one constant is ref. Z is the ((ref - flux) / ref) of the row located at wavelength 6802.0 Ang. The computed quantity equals 0.01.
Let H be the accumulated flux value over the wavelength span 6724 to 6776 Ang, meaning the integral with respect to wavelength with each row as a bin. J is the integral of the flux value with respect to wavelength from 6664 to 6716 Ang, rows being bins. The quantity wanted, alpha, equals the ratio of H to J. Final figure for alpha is 0.97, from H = 1177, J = 1207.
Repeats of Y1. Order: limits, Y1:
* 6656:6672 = 23.4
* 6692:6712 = 23.2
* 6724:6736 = 23.2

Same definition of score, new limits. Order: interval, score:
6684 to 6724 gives 4.5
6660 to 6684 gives 0.0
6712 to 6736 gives 4.5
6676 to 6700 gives 0.0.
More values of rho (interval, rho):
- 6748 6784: 22.4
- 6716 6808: 22.5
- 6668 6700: 23.3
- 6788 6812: 22.1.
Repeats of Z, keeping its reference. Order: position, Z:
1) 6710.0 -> -0.02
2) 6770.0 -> 0.01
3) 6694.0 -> -0.03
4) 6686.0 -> -0.04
